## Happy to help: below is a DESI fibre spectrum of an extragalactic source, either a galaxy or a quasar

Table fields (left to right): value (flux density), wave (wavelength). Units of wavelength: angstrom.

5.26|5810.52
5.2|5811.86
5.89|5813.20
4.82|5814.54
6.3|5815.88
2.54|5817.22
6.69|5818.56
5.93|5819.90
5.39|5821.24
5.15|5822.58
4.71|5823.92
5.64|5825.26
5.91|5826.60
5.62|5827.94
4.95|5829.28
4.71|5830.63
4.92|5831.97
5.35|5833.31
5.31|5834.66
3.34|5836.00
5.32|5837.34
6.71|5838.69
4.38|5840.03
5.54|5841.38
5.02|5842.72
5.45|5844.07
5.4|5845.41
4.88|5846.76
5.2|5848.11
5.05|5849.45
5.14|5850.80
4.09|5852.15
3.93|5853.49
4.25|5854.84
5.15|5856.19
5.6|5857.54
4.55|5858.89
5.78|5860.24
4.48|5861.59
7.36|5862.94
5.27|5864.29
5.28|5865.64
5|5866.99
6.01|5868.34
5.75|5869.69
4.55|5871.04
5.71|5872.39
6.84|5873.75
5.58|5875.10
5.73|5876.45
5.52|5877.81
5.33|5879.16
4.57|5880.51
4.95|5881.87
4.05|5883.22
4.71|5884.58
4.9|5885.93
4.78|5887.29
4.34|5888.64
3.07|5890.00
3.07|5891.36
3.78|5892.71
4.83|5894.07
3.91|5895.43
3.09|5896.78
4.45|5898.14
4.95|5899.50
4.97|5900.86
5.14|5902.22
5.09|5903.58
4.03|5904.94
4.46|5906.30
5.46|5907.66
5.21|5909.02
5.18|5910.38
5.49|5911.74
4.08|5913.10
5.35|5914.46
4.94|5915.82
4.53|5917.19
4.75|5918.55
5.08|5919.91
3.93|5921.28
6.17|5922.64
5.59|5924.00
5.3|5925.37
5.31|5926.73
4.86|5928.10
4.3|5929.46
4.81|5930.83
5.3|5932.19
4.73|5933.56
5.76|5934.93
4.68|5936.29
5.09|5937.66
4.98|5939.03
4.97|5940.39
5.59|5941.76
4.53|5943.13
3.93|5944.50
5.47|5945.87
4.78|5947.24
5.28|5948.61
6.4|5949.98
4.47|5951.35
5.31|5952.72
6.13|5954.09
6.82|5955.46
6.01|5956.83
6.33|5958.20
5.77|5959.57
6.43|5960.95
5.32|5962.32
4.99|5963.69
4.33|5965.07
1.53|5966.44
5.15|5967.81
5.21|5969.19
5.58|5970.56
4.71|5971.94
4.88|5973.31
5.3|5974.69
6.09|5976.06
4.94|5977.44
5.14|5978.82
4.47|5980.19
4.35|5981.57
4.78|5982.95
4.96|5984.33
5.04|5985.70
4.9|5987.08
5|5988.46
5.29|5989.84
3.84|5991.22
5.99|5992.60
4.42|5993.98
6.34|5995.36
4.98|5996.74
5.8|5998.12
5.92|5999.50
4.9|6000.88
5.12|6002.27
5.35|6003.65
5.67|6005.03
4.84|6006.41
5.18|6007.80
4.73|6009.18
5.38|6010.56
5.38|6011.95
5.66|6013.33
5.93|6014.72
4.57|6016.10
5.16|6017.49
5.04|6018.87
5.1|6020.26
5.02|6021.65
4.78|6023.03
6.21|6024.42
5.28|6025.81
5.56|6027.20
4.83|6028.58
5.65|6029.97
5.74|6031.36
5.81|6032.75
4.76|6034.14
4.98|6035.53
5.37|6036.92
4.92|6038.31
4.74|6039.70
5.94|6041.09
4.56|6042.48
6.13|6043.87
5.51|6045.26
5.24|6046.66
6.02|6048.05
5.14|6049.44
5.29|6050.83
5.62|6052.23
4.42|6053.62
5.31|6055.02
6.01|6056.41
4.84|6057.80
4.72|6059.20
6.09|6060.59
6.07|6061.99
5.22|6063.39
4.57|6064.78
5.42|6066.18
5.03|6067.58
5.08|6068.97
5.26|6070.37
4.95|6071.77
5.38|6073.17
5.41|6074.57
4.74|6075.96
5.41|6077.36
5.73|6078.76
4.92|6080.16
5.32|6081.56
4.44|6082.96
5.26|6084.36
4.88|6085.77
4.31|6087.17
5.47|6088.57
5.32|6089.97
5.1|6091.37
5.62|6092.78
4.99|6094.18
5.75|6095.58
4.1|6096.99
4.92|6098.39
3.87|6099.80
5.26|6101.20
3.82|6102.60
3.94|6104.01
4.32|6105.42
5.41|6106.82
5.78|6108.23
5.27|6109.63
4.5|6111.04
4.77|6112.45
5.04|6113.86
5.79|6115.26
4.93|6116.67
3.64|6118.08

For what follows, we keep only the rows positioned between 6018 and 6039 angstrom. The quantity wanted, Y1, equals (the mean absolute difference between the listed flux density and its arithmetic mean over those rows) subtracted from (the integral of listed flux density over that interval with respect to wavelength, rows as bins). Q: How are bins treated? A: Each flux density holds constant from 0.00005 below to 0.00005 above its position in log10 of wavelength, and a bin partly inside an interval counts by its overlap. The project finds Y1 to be 110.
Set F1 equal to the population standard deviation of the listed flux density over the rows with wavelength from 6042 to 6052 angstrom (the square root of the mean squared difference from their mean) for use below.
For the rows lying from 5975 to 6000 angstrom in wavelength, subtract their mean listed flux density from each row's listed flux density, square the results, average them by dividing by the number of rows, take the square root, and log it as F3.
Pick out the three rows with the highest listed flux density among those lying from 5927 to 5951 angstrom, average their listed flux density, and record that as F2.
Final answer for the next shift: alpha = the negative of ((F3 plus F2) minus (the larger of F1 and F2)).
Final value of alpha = -0.655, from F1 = 0.5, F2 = 5.92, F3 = 0.66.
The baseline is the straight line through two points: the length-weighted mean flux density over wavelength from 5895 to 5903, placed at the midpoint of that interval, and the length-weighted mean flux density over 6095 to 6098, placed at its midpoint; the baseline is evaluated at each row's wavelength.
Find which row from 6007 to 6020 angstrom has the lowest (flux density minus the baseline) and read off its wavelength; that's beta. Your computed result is 6016.10 angstrom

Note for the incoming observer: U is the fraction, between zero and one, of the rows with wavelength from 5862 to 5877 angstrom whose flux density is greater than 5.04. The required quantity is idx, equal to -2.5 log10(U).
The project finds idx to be 0.22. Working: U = 0.82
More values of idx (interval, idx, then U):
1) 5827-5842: 0.66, 0.55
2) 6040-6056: 0.22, 0.82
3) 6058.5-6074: 0.49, 0.64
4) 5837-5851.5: 0.35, 0.73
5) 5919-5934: 0.66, 0.55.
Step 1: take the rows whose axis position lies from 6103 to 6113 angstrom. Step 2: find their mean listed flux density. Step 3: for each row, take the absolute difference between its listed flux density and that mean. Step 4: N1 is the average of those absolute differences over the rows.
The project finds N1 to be 0.54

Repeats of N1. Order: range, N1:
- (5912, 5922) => 0.42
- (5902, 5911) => 0.40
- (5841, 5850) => 0.21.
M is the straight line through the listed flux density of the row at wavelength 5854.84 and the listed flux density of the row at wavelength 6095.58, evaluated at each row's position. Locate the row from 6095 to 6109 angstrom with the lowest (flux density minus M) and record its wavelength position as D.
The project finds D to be 6102.60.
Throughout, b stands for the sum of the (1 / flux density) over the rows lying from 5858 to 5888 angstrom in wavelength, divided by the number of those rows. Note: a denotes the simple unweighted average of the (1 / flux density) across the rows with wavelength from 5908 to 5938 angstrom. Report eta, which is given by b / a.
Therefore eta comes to 0.95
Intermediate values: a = 0.201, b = 0.192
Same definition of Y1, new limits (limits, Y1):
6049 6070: 110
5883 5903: 85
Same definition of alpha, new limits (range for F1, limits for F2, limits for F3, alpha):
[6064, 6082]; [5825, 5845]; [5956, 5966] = -0.705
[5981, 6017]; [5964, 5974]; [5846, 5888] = -0.744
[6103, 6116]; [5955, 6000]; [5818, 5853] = -0.689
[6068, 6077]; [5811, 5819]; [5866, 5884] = -0.701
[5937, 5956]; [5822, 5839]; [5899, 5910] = -0.427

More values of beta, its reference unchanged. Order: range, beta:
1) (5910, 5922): 5921.28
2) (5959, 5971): 5966.44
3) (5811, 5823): 5817.22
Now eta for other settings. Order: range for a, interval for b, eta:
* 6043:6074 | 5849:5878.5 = 1.02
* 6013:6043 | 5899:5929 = 1.06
